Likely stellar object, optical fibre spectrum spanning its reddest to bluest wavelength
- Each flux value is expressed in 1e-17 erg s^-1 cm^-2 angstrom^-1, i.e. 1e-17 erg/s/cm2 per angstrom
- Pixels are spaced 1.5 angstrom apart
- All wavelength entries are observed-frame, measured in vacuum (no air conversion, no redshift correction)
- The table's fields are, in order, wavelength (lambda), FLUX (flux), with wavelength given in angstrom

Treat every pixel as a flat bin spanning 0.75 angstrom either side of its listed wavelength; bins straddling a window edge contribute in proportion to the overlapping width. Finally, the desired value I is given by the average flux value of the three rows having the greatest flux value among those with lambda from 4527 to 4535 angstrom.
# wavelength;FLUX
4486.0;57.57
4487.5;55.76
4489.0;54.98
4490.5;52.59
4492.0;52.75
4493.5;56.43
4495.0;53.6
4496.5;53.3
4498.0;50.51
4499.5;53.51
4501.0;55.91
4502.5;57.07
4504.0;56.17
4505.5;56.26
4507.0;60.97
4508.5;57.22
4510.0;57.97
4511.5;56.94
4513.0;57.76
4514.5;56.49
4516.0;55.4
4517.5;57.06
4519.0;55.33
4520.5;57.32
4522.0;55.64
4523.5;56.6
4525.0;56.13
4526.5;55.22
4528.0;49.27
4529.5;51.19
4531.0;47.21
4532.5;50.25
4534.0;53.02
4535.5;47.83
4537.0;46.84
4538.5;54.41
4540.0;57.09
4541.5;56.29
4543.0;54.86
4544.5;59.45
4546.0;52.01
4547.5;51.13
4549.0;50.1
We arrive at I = 51.5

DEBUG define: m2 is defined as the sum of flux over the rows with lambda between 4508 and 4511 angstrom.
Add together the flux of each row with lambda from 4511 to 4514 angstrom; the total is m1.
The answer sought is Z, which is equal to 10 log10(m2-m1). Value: -3.1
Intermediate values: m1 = 115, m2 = 115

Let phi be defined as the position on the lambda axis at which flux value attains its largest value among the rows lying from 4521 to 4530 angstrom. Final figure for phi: 4523.5 angstrom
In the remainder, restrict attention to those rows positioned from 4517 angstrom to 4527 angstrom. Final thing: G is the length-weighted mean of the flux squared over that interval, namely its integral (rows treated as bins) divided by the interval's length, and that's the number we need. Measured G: 3158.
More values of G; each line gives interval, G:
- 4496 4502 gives 2863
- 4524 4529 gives 2879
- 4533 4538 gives 2462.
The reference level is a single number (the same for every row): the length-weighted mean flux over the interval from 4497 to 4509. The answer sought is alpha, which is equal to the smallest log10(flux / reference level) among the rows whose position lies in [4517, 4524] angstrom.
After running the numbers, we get -0.004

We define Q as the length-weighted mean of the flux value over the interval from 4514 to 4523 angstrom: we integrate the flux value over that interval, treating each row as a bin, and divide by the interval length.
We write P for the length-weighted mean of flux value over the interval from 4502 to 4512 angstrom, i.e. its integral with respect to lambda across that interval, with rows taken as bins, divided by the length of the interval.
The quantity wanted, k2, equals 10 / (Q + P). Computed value 0.0879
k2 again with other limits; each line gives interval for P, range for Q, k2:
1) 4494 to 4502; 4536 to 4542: 0.0936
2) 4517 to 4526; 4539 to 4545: 0.0885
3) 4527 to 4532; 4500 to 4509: 0.0937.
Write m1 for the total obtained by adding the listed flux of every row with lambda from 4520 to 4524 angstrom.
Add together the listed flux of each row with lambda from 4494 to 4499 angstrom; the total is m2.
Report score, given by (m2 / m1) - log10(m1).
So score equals -1.30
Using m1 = 170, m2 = 157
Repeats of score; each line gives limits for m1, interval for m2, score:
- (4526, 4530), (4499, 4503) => -1.12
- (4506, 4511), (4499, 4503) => -1.30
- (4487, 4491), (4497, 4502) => -1.23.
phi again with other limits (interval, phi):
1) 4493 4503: 4502.5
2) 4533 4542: 4540.0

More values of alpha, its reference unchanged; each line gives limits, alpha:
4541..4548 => -0.039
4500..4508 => 0.000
